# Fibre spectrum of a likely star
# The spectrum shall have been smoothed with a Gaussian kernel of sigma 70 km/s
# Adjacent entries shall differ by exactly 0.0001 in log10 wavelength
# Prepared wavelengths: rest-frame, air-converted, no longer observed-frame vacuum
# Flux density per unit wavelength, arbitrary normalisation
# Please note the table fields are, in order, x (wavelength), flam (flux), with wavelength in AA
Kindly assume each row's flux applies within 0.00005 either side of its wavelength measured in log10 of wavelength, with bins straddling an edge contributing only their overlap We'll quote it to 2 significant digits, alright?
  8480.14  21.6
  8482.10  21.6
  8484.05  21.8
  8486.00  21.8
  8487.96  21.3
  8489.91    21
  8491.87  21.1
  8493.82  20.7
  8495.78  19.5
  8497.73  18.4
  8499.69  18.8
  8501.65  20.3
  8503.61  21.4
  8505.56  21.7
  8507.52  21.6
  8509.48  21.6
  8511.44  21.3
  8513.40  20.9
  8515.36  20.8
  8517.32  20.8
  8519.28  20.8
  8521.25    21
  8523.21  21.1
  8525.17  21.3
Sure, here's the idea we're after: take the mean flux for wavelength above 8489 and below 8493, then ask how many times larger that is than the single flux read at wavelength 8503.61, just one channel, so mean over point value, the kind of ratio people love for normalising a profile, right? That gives 0.98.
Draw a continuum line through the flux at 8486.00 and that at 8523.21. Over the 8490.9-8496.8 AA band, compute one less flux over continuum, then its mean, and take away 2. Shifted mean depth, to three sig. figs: -1.94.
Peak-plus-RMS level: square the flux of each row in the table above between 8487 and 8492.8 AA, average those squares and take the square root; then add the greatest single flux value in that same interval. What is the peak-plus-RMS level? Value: 42.4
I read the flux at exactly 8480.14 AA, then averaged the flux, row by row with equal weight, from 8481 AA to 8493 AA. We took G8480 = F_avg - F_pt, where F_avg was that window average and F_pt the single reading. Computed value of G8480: -0.2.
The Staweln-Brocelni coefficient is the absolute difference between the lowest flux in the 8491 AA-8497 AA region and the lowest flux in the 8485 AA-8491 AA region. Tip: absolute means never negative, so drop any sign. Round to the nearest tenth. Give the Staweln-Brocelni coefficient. 1.5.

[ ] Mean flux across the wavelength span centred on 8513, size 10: 21.1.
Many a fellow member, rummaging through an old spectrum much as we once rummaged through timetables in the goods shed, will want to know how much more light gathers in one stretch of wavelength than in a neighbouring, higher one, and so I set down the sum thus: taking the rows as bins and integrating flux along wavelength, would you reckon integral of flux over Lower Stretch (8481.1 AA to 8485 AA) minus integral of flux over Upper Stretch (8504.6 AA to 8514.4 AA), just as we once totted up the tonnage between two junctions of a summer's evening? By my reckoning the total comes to -125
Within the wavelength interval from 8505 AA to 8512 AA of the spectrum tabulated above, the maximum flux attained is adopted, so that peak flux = 21.7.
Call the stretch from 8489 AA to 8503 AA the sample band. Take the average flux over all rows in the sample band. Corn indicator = 20.0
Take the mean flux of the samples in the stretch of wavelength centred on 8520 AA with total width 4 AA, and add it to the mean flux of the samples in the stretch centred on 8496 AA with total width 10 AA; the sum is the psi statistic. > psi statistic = 40.6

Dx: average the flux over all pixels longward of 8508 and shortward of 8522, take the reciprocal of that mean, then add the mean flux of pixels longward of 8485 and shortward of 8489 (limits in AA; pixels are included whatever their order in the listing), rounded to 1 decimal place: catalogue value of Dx 21.6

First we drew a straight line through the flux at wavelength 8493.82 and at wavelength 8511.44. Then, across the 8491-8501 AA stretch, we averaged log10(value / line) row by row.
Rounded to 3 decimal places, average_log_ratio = -0.024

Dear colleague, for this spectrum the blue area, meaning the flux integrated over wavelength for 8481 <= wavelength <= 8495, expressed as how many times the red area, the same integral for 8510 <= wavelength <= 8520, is 1.4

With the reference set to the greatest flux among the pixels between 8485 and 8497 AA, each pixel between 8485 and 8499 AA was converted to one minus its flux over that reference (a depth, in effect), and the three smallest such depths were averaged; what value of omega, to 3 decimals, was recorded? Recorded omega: 0.018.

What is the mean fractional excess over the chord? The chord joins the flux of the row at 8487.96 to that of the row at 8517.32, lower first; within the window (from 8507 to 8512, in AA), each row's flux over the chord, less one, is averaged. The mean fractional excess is 0.027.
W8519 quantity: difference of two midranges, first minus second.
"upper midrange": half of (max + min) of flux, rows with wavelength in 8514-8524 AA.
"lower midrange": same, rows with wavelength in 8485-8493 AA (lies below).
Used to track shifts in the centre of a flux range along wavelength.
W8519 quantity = -0.45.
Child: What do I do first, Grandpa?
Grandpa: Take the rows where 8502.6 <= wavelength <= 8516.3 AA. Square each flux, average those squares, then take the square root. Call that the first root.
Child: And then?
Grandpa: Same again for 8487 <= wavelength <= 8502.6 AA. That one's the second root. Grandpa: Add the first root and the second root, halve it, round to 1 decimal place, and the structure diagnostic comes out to 20.7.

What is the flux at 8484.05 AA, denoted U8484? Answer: 21.8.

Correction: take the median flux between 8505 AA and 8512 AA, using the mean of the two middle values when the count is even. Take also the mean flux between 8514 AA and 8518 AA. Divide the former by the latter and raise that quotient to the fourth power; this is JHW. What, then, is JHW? 1.16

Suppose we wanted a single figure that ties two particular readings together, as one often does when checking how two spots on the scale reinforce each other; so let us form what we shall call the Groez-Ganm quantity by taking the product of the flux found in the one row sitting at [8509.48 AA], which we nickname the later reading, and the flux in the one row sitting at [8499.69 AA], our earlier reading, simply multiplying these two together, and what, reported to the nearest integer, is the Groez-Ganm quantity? 406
